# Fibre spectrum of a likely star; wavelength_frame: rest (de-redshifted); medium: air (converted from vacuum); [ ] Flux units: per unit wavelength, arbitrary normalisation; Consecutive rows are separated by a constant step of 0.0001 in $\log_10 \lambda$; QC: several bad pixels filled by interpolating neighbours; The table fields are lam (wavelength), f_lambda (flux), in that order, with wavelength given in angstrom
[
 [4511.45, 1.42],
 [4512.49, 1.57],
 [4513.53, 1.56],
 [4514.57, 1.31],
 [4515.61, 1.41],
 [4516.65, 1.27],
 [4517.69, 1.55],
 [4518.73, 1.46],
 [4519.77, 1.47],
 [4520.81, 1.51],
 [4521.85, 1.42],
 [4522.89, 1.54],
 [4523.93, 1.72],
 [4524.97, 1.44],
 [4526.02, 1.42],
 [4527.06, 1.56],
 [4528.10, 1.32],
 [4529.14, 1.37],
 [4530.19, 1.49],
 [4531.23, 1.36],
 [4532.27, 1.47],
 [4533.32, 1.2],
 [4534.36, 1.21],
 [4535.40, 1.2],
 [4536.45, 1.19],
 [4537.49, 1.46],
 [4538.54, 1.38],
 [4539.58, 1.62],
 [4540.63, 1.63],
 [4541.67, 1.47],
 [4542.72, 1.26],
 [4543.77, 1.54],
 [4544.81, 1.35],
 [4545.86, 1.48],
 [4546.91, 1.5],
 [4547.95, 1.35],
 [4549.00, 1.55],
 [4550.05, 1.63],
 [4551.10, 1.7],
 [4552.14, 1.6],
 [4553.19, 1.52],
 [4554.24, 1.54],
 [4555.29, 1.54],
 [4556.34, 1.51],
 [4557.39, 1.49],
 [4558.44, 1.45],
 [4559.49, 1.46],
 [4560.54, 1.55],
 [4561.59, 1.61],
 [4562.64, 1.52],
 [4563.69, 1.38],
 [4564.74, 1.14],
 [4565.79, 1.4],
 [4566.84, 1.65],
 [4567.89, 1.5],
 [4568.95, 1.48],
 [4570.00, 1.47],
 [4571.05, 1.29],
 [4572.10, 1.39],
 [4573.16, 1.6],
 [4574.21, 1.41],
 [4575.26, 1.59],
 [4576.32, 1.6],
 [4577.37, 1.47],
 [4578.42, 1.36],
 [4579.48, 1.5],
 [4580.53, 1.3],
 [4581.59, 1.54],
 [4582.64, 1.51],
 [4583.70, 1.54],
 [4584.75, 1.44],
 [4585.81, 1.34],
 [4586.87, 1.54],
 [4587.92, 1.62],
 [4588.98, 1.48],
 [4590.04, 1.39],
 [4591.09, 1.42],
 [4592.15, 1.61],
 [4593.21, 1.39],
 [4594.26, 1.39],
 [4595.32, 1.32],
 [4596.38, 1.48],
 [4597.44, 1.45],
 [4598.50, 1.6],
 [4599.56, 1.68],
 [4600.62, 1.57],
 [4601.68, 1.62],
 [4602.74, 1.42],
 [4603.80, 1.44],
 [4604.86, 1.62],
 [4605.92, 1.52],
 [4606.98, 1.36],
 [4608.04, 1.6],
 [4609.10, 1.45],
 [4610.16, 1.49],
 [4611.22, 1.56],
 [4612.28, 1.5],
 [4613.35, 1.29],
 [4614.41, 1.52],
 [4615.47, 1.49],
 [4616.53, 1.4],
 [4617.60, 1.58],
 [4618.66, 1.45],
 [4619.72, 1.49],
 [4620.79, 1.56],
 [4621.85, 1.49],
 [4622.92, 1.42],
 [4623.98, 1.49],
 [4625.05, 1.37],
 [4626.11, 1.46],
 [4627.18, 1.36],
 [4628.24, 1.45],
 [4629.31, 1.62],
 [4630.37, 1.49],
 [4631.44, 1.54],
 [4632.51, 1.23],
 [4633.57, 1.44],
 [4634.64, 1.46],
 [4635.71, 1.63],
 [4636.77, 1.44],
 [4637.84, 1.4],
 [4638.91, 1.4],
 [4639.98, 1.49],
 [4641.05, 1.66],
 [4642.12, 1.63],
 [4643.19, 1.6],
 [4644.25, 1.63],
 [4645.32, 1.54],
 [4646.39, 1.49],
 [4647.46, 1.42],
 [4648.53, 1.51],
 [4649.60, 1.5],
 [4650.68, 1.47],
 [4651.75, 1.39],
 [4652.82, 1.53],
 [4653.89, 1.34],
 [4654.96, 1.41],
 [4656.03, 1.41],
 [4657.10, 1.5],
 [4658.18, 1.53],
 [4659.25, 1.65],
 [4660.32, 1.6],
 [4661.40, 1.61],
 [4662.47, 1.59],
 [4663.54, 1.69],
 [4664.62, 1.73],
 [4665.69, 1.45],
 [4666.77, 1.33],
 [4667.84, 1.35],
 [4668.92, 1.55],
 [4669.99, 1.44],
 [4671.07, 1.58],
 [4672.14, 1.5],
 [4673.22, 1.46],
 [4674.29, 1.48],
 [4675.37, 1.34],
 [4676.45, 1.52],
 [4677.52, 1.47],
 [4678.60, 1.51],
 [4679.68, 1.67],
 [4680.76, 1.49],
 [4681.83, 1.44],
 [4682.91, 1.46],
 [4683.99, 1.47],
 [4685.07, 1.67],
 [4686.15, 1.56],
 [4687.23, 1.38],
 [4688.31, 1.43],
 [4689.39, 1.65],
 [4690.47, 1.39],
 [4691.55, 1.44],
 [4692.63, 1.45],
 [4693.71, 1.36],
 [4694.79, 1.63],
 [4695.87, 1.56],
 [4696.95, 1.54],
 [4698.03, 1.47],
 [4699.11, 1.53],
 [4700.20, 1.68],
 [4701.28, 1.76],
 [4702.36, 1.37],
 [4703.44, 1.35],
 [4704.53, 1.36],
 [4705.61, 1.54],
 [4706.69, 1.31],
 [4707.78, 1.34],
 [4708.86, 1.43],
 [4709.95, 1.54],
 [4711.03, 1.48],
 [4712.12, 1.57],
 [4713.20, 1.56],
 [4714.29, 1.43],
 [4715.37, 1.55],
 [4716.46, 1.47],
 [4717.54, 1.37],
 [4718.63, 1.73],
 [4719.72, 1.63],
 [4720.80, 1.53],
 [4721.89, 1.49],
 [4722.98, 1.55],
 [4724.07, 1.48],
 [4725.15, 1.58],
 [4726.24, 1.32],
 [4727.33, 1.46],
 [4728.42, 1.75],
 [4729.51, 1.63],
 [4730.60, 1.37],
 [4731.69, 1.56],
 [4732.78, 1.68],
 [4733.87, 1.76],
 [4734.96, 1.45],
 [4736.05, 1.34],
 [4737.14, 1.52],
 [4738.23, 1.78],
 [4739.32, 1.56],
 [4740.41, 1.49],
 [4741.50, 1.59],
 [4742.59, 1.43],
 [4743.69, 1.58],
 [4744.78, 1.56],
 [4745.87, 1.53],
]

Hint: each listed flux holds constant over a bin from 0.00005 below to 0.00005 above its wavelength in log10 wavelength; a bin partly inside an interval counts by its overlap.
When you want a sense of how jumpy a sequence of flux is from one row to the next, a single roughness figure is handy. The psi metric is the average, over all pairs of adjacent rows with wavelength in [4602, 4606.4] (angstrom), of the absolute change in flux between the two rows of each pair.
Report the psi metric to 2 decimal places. 0.10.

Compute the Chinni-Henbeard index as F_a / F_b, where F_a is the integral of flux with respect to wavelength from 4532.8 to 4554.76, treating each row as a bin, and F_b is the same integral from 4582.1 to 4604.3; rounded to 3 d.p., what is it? 0.962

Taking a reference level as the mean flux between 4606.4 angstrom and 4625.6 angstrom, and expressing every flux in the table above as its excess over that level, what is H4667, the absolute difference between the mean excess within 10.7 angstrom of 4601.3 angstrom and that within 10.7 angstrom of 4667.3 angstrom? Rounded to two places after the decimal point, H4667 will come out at 0.02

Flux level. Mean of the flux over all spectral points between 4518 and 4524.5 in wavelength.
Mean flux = 1.52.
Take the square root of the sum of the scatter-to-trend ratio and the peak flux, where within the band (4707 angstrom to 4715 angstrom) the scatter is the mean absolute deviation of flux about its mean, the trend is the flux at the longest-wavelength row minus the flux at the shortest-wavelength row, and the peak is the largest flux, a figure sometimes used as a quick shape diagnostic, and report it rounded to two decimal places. 1.52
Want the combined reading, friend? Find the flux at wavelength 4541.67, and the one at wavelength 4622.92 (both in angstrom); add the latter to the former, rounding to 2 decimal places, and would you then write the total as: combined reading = 2.89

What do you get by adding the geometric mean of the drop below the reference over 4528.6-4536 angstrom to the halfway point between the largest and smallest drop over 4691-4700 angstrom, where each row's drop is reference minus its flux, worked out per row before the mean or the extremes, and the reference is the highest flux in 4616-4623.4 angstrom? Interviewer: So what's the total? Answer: 0.30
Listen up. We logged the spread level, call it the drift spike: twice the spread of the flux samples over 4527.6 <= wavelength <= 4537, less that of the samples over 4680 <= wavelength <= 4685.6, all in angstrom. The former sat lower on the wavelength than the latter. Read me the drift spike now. 0.14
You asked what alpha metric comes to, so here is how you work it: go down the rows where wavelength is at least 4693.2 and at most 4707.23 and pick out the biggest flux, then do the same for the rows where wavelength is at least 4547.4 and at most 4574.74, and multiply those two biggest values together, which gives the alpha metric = 2.99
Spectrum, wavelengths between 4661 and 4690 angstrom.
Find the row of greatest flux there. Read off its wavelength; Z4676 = 4664.62 angstrom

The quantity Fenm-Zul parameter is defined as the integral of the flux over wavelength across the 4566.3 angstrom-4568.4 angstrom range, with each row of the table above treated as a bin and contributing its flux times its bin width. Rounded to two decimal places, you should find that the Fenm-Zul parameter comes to 3.31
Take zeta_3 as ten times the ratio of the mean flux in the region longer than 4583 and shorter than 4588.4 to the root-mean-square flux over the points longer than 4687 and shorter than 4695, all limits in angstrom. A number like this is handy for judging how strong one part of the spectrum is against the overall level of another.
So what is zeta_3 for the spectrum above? 10.2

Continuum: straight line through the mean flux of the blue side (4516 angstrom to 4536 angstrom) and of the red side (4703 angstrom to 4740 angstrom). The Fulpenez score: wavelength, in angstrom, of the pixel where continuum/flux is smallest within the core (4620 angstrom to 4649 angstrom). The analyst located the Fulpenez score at 4641.05 angstrom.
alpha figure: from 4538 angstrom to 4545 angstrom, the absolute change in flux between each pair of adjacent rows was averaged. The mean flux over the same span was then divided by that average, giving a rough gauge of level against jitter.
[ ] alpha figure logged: 8.1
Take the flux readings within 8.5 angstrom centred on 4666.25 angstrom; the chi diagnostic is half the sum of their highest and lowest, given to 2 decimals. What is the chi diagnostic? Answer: 1.53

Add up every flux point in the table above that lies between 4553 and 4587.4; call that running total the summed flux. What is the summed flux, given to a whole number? 49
